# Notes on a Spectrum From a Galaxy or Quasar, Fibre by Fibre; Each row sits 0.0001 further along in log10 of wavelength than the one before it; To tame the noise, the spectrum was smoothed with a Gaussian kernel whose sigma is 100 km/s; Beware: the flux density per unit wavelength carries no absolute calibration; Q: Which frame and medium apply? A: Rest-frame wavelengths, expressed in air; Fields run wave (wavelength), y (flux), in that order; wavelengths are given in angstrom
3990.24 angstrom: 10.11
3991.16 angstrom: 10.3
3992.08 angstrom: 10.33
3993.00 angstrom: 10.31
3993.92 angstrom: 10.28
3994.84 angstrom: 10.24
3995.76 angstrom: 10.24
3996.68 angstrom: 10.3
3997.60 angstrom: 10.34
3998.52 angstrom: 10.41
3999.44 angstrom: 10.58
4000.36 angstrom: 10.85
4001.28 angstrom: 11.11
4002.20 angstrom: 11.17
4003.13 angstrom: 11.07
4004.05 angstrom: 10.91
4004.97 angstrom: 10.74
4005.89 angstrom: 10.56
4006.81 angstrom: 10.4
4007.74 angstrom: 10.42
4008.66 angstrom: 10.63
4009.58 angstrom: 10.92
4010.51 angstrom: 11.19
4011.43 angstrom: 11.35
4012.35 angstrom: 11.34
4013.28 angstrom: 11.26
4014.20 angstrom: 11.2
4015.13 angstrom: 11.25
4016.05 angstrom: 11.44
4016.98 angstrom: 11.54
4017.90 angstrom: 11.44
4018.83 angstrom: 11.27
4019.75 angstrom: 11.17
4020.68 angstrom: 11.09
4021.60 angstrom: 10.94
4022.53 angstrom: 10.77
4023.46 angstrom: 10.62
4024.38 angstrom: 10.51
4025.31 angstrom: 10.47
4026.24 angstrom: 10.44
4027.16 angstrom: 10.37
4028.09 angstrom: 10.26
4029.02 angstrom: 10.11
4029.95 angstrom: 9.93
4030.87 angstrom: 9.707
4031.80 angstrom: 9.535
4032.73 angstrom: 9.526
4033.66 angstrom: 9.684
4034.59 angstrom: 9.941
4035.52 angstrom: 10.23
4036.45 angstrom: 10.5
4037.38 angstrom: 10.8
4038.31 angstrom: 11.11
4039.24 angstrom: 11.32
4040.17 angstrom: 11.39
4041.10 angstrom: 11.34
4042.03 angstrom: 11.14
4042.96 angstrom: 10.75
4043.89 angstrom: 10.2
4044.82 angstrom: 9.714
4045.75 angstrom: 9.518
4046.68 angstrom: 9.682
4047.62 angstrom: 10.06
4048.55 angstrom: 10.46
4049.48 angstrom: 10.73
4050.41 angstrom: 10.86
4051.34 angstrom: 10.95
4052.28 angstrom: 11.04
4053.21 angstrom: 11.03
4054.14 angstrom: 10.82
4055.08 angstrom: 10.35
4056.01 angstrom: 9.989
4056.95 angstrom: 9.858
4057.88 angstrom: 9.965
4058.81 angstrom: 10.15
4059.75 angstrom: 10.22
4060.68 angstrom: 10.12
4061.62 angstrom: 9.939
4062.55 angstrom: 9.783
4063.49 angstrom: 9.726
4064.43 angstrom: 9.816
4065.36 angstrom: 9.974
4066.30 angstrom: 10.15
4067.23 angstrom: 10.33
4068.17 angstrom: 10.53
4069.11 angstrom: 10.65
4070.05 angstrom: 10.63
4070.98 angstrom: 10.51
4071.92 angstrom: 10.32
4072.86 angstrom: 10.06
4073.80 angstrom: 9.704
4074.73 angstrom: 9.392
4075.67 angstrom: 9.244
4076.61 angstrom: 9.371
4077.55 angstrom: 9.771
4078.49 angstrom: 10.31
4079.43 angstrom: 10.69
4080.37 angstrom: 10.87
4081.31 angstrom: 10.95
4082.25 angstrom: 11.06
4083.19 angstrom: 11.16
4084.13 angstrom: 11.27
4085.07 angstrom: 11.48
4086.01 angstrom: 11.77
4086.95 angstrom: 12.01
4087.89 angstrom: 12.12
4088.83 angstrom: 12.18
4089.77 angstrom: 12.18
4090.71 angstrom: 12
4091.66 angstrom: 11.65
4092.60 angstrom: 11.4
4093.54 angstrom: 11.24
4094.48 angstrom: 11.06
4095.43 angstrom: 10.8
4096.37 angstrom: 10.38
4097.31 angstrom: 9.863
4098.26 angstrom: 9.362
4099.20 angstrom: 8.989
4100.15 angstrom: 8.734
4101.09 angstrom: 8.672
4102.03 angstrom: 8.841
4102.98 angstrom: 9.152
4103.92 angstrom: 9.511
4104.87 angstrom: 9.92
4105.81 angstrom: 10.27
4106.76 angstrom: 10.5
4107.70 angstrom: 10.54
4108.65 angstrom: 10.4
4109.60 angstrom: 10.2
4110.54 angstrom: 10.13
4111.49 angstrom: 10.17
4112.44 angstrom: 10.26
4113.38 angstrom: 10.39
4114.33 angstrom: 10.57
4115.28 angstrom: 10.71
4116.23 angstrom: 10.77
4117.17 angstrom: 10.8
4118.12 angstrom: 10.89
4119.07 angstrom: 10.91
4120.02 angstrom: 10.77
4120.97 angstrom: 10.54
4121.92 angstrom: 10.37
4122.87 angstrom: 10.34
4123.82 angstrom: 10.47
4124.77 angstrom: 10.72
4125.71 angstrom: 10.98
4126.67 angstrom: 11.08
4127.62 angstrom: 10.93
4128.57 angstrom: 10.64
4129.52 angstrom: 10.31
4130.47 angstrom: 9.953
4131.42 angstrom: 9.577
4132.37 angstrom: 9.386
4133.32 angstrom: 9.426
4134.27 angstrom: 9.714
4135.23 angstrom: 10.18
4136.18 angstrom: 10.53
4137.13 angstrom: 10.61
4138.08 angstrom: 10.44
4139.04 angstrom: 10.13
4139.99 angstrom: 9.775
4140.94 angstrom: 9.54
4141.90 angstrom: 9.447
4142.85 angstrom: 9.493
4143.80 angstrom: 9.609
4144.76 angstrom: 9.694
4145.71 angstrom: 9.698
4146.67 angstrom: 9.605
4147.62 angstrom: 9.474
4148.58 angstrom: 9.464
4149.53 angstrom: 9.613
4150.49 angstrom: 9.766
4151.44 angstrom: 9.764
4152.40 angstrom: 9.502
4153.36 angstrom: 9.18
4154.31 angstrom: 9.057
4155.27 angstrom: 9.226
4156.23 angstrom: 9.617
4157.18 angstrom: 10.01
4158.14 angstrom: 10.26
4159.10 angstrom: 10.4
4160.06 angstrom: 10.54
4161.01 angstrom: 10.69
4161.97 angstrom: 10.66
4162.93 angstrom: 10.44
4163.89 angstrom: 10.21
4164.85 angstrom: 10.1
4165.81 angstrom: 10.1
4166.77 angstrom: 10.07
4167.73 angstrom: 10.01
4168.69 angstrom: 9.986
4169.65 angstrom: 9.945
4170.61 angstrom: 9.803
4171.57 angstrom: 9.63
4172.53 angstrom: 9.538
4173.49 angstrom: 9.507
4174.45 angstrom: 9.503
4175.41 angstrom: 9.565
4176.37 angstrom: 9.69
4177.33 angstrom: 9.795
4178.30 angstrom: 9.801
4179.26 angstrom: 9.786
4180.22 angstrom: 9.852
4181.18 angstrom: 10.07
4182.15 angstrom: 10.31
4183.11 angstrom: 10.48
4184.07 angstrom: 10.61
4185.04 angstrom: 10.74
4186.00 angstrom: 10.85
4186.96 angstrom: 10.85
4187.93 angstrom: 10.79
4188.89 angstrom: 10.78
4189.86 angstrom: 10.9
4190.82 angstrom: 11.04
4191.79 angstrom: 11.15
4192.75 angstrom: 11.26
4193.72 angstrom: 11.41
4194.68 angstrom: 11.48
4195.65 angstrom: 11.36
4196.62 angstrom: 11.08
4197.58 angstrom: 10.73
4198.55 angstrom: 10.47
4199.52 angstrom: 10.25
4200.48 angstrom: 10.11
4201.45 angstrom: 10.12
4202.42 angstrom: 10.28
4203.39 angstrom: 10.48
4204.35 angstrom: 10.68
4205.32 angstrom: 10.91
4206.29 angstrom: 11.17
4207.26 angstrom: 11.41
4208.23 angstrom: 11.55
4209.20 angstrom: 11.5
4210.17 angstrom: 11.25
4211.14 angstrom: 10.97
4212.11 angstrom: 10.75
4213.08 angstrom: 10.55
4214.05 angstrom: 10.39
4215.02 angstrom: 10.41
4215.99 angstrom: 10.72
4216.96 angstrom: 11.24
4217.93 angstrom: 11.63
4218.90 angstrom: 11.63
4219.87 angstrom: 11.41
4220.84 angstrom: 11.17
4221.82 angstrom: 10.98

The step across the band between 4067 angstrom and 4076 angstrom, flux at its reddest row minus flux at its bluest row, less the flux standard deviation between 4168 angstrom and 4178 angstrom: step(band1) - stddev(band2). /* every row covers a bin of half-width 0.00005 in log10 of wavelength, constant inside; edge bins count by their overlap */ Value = -1.3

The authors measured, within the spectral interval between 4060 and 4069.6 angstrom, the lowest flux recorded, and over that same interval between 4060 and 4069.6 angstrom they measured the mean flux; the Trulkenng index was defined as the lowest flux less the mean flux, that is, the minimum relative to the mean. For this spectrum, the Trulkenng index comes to -0.38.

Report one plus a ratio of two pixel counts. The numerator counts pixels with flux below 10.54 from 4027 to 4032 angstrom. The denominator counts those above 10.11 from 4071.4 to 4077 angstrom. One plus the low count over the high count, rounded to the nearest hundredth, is 7.00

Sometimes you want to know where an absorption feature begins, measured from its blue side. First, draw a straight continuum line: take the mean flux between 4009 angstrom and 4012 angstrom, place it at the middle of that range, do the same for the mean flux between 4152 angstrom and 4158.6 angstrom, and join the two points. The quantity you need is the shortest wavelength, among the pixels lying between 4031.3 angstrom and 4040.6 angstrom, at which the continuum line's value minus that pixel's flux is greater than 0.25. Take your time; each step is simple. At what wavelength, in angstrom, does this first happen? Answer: 4031.80 angstrom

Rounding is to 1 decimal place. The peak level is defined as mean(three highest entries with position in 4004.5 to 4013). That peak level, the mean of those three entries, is 11.3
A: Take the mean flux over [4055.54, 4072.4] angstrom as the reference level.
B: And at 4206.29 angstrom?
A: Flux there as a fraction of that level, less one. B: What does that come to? 0.10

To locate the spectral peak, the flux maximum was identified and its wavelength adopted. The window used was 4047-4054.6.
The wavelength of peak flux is 4052.28 angstrom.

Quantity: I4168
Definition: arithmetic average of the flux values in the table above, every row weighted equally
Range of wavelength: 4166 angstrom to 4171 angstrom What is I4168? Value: 10.0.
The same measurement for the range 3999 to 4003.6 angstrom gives 11.0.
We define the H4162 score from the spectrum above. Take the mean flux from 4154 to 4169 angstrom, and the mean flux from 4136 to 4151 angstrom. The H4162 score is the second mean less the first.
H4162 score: -0.3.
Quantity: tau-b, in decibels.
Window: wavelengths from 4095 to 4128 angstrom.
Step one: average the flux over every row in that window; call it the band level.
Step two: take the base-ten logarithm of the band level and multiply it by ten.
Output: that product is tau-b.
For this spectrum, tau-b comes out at 10.1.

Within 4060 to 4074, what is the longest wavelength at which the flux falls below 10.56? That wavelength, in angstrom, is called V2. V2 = 4073.80 angstrom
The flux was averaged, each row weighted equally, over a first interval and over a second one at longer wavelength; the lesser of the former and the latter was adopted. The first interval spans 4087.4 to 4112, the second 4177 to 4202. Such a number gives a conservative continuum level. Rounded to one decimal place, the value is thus 10.4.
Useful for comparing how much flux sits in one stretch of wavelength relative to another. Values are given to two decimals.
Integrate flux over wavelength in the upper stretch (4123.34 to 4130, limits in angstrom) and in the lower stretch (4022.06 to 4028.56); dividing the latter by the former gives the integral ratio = 0.95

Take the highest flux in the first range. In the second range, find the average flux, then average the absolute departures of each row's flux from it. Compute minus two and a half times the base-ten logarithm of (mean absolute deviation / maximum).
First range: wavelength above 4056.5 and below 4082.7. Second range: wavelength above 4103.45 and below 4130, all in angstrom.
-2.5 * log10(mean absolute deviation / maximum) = 4.02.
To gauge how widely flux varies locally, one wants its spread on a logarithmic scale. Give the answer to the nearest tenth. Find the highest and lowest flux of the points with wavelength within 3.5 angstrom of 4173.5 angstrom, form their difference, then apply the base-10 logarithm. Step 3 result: -0.5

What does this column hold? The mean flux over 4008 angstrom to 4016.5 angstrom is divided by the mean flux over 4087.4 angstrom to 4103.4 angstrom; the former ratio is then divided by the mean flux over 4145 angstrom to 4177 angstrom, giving 0.108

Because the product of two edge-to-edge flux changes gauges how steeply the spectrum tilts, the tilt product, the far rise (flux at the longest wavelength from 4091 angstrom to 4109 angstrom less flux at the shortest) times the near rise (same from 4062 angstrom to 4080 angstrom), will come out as -1.1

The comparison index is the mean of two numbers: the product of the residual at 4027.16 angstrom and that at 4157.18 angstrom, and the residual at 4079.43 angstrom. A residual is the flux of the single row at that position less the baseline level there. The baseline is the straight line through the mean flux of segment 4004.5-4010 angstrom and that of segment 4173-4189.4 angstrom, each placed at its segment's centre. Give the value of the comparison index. 0.15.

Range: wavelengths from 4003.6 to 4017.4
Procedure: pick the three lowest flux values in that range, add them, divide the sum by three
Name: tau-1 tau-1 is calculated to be 10.5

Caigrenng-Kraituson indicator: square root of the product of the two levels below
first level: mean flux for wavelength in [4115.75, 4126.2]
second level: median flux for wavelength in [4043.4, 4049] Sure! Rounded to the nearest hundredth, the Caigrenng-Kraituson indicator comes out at 10.28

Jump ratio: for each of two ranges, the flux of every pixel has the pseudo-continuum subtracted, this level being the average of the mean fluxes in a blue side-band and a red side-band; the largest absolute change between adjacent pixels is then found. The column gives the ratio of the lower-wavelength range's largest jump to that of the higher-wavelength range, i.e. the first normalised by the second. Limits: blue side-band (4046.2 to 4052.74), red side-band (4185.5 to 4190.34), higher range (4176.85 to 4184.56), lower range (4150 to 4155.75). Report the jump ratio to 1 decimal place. 1.3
